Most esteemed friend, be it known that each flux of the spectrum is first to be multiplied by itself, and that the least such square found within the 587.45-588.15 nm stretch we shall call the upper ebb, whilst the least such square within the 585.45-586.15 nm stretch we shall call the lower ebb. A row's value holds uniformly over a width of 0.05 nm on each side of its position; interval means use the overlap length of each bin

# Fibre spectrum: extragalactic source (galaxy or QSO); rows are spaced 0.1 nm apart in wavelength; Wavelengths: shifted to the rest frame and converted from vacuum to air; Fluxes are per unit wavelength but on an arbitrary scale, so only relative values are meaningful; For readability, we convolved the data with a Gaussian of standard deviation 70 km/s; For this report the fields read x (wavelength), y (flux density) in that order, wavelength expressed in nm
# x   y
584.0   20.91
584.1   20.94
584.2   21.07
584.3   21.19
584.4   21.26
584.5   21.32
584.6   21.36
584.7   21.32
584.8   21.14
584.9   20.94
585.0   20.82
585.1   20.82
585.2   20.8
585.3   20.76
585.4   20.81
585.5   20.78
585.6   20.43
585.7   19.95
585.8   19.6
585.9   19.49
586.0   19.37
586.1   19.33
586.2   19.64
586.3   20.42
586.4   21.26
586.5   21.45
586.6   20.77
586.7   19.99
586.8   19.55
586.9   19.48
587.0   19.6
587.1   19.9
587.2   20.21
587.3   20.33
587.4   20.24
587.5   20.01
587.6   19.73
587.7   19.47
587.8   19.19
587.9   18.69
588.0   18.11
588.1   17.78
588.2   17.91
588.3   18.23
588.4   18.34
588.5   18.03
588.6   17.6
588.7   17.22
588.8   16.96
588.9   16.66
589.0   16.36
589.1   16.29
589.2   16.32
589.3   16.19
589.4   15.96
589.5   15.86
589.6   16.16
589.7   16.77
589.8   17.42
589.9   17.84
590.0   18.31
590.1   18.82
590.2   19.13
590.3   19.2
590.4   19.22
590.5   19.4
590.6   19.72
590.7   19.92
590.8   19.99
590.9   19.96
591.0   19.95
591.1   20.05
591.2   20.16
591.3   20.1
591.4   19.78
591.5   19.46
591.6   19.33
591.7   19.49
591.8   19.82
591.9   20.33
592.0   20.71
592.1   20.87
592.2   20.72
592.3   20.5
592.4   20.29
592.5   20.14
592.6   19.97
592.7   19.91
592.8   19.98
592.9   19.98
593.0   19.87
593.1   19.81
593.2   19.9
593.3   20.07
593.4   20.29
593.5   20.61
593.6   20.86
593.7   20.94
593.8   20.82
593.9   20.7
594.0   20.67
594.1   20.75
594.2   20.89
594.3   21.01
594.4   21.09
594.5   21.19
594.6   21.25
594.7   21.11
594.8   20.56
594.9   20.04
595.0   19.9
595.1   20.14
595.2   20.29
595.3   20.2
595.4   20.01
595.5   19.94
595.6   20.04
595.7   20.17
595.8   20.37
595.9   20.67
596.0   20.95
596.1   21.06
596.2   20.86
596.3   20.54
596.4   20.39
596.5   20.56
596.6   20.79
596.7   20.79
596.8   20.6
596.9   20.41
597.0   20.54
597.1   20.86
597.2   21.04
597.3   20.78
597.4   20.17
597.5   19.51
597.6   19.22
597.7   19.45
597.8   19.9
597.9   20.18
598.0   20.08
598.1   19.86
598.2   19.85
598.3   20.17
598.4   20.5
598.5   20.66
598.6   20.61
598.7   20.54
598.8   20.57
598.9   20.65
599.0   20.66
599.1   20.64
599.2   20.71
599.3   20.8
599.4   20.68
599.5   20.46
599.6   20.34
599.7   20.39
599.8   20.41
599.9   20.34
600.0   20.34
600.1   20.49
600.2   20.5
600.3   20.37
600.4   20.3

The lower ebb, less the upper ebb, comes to 58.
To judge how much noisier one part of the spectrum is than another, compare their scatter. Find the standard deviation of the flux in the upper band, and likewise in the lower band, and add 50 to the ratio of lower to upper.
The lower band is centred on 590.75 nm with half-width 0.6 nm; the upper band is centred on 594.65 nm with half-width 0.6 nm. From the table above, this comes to 50.8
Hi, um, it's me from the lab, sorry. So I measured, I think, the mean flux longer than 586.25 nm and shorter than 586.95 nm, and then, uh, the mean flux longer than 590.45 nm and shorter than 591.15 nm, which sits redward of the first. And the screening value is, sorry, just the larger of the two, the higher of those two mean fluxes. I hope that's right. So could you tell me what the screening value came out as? 20.4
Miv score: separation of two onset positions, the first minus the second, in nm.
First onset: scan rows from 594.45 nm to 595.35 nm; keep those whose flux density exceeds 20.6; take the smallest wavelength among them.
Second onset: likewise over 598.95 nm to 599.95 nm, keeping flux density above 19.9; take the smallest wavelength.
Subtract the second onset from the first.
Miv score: -4.50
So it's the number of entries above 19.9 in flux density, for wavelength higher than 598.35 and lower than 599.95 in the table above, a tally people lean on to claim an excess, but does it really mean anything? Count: 16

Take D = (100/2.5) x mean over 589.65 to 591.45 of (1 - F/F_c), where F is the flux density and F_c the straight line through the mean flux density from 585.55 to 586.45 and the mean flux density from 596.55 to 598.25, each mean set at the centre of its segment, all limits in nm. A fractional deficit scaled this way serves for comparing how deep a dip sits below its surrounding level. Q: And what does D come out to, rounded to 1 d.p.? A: 1.7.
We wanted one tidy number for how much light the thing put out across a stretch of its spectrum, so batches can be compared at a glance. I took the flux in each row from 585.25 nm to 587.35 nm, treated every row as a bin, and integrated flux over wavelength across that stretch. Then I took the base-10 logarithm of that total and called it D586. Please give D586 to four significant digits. 1.626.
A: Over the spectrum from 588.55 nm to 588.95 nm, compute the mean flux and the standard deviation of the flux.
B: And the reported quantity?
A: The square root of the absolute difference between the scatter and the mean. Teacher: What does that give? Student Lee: 4.09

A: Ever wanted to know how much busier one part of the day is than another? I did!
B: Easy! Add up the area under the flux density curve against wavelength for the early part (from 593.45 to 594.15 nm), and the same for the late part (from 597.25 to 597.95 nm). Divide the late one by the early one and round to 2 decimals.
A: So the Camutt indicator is 0.96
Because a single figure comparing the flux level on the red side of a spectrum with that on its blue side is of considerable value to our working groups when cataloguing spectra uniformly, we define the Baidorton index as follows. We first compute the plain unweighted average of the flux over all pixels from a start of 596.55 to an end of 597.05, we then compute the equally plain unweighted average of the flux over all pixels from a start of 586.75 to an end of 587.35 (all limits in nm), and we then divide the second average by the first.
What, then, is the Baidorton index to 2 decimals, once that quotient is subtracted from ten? 9.04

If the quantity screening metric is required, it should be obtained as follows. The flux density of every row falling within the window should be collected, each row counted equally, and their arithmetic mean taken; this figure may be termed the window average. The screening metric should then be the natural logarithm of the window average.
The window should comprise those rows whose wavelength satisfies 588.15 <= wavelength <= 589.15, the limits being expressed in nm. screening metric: 2.85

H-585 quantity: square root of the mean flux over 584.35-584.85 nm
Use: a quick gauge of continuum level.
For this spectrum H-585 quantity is 4.61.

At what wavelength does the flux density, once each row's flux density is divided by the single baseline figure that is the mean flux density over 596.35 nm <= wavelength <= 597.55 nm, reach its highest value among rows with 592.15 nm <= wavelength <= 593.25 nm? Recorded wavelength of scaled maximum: 592.2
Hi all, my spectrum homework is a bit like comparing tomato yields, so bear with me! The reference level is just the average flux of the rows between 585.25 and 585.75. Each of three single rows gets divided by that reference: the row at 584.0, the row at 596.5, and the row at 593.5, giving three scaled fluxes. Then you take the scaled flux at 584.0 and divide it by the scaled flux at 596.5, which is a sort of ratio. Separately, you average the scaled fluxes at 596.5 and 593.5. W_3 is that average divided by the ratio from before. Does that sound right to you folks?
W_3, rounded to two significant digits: 0.99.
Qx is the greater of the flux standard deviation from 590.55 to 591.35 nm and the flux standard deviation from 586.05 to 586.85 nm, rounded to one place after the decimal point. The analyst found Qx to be 0.8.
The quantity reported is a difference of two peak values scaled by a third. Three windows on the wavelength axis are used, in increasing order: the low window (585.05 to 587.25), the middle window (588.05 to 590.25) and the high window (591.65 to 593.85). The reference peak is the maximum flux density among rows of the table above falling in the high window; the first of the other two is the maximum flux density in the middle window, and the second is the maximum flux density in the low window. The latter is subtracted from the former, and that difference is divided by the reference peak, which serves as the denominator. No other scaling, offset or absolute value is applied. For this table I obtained -0.111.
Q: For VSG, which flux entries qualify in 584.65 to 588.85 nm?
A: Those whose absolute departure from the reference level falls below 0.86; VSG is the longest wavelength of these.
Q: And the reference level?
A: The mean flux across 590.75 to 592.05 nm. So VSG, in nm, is 587.8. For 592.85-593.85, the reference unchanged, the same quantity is 593.5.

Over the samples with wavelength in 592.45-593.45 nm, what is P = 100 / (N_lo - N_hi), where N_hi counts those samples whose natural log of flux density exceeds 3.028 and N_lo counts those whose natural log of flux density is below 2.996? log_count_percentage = 14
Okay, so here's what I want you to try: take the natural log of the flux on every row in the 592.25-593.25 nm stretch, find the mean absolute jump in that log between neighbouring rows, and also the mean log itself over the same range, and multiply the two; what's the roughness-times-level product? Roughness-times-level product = 0.02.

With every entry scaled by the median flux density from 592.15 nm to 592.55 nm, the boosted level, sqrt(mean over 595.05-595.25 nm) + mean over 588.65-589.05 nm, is 1.82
